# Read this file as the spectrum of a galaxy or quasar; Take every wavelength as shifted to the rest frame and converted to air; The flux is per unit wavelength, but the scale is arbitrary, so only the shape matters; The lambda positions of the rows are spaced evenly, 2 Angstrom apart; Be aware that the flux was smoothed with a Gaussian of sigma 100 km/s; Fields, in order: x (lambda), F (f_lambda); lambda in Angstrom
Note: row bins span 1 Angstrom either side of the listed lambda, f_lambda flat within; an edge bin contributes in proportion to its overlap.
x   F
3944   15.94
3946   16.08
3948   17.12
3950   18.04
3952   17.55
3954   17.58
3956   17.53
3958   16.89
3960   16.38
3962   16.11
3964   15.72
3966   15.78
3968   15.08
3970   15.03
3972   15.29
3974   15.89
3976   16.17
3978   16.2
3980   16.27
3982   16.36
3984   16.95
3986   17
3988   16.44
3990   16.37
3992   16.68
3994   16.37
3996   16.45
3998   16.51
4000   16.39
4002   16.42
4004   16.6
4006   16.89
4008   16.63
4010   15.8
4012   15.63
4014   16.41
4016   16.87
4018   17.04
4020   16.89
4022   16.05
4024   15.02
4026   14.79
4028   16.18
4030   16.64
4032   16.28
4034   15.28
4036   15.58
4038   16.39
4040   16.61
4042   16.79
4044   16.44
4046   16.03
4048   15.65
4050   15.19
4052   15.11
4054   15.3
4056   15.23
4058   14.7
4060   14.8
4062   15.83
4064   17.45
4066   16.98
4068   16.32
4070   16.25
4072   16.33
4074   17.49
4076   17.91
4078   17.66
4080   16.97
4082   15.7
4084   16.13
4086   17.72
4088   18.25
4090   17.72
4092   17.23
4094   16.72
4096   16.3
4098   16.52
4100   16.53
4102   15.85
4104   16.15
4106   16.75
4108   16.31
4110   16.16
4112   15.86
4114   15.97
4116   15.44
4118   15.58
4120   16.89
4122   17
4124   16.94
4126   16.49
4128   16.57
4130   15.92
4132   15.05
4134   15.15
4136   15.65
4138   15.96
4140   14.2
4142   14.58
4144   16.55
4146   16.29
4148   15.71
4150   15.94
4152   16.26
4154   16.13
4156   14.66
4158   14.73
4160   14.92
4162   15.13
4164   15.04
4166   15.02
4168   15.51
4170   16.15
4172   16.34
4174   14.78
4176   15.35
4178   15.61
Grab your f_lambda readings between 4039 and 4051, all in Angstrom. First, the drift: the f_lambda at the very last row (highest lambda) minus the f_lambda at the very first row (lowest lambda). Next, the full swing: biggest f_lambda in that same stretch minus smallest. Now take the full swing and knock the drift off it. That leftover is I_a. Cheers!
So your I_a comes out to 3.0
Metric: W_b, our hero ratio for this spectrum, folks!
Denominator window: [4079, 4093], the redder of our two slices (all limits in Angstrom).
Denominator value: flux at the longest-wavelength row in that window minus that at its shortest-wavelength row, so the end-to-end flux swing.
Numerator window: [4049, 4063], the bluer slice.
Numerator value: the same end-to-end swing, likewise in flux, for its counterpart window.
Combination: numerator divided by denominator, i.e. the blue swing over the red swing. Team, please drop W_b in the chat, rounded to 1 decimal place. 2.5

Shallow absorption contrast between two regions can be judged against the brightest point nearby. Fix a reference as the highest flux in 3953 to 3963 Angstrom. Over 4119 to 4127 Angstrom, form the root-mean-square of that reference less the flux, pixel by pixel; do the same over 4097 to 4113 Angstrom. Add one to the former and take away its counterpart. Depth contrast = 0.4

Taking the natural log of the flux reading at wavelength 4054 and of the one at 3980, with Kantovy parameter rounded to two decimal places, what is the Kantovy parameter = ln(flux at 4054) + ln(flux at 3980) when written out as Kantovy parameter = 5.52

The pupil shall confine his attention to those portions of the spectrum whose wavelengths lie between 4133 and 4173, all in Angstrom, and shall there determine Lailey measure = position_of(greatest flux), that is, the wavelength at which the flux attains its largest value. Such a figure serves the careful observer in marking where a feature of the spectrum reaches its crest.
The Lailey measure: 4144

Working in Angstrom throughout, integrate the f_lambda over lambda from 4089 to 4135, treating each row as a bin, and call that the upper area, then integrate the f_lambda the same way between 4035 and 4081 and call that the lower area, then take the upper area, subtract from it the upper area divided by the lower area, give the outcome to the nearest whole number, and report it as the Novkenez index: 749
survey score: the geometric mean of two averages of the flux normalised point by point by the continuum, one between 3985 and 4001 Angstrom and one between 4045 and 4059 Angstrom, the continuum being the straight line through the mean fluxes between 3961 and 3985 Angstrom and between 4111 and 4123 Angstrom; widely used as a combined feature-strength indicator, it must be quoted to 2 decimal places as 1.00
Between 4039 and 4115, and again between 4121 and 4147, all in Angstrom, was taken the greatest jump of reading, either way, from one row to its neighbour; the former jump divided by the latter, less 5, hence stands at -4.18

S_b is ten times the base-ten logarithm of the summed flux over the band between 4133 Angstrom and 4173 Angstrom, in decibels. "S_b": 24.9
